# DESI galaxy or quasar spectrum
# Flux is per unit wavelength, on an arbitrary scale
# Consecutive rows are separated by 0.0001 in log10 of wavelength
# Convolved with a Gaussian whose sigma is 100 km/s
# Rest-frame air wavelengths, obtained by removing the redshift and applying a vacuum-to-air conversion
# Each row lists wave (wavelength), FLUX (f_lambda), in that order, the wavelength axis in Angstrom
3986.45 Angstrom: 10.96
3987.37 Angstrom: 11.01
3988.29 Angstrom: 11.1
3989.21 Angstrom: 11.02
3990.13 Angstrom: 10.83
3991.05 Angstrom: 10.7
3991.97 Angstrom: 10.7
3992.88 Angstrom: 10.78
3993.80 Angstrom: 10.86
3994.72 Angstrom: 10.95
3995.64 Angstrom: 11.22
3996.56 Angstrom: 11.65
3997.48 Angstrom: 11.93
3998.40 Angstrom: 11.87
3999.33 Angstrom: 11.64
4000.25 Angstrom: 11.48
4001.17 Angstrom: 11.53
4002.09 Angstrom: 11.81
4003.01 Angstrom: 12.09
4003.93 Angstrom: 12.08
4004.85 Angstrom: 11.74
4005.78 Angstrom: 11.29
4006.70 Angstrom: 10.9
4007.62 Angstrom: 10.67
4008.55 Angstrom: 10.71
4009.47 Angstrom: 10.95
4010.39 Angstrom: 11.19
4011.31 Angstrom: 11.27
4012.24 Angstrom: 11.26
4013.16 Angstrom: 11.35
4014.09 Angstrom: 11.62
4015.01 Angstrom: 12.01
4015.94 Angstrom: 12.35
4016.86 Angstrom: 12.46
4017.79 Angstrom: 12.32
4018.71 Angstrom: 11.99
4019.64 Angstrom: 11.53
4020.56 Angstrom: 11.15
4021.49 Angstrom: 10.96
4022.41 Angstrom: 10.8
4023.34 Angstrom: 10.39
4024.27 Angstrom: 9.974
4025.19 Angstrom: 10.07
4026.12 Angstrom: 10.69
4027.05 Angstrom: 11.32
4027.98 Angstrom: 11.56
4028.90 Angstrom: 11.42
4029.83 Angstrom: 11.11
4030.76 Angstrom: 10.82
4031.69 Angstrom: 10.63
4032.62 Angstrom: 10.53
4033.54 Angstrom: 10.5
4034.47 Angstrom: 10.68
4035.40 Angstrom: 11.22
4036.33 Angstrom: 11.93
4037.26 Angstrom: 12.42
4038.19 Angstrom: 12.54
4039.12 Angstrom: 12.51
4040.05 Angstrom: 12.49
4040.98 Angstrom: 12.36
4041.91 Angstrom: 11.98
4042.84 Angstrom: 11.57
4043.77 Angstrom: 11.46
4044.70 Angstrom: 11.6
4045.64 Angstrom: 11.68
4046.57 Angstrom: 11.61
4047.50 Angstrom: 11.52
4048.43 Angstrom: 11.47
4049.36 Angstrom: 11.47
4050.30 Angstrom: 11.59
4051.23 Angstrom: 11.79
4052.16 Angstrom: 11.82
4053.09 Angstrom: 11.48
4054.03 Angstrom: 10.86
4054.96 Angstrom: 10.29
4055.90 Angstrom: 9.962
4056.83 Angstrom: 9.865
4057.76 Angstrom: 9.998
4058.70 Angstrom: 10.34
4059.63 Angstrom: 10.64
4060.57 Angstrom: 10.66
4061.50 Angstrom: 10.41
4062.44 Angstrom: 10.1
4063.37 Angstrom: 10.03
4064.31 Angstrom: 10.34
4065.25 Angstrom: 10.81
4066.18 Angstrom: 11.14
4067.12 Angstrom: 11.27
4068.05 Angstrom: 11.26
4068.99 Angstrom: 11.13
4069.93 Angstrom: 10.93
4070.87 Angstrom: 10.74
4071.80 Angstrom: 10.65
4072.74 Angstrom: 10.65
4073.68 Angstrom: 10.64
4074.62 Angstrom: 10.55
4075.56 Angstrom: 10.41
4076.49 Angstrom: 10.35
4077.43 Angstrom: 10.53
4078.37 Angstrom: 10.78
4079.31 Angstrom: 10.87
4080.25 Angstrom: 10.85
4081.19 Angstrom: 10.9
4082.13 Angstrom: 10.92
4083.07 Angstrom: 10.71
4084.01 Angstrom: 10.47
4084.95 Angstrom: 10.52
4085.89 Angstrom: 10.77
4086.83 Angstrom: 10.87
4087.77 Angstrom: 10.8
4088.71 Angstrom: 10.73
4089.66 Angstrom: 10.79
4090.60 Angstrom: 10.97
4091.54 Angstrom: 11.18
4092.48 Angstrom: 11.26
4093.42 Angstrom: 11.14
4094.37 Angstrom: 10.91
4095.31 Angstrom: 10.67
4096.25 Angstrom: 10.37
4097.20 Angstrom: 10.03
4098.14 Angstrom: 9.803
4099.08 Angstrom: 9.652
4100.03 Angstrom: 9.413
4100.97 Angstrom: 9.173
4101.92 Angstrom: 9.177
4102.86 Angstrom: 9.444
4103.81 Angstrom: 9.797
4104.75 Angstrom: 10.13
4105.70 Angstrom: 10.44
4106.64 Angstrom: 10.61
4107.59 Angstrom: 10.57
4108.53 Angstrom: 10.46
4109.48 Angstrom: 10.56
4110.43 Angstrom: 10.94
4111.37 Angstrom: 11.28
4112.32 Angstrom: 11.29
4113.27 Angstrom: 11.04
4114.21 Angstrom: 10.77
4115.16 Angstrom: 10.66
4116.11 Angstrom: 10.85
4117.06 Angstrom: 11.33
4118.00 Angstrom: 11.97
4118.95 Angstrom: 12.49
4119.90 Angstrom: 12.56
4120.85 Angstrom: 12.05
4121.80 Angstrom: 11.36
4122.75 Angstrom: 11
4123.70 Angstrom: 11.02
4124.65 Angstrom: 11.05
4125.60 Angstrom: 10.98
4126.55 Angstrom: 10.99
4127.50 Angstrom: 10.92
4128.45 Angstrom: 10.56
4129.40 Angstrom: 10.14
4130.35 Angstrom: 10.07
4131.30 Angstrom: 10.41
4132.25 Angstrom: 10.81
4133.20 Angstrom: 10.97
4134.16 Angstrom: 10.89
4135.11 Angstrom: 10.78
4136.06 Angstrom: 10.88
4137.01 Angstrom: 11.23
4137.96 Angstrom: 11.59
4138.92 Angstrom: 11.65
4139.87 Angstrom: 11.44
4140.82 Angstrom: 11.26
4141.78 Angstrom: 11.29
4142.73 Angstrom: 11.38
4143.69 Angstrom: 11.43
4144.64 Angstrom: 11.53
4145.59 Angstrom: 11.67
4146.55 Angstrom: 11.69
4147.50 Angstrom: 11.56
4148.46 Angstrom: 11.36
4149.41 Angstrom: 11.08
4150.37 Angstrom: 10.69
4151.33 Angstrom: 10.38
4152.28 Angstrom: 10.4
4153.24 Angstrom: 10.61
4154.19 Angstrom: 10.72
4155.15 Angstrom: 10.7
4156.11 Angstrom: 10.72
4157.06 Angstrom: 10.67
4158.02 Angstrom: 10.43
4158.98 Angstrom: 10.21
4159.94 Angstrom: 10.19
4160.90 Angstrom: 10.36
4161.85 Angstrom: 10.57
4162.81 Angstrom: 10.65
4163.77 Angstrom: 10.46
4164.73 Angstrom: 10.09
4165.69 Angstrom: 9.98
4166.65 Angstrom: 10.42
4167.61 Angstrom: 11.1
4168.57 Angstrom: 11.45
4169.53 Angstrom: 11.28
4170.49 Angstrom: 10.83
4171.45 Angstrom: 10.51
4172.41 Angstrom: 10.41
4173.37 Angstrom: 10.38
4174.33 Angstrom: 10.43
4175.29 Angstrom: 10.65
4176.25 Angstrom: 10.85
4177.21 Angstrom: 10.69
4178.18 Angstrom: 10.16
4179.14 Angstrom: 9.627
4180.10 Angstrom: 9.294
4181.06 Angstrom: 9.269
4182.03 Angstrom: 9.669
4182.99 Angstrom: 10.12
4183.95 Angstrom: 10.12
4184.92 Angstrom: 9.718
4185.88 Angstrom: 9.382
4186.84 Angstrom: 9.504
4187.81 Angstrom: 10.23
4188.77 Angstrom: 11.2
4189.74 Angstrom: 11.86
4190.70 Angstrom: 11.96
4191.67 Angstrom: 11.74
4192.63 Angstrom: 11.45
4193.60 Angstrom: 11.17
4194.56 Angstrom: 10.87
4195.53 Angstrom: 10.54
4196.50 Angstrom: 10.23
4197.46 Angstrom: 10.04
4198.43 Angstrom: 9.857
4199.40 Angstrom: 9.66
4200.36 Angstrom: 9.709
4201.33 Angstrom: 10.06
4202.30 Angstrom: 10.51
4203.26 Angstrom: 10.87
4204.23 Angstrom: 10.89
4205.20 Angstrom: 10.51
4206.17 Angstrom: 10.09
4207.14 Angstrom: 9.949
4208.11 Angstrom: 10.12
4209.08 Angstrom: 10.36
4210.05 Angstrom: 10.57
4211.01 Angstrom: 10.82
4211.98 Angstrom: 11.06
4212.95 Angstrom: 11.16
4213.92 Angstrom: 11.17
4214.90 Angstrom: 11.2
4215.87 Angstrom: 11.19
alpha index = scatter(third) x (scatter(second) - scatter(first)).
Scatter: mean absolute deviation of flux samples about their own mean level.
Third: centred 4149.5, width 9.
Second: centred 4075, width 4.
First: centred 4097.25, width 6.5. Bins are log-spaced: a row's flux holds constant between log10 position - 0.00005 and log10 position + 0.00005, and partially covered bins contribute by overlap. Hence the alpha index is -0.16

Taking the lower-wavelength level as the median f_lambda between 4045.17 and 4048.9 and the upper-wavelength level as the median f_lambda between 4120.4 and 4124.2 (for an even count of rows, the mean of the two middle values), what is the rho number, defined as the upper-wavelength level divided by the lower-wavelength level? 0.968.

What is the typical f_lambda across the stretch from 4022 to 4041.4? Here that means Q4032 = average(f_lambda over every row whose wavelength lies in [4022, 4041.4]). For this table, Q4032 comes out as 11.2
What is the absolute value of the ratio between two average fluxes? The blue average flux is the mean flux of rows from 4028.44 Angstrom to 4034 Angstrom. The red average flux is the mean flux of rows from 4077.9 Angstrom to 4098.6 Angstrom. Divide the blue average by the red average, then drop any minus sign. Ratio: 1.01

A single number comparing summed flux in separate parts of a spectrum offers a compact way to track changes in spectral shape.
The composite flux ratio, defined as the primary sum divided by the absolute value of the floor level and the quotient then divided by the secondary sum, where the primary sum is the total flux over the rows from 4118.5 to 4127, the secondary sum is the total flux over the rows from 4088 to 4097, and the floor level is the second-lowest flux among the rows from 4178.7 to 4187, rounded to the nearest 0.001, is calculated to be 0.114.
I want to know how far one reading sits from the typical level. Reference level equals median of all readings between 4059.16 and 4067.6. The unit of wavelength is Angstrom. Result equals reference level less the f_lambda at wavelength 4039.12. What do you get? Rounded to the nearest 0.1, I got -1.9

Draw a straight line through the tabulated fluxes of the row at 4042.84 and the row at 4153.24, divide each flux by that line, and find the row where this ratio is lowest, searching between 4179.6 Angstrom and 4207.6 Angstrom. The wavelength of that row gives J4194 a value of 4181.06 Angstrom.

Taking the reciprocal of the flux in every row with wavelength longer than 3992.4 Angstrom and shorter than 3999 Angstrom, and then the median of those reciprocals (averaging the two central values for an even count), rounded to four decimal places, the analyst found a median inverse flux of 0.0891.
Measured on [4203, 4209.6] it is 0.0965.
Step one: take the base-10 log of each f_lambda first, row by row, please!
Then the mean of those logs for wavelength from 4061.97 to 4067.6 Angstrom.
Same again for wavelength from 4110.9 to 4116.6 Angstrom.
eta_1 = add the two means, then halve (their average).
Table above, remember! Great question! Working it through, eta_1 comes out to 1.03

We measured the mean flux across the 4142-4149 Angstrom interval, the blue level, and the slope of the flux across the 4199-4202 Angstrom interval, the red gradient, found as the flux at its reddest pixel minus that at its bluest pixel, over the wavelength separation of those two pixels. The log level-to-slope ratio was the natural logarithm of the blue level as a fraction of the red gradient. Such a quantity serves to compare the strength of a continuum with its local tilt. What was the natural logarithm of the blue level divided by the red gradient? 4.02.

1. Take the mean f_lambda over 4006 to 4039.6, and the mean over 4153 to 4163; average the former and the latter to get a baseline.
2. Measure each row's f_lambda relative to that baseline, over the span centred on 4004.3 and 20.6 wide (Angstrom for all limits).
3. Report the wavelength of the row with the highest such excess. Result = 4003.01 Angstrom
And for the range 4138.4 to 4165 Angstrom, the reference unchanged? 4146.55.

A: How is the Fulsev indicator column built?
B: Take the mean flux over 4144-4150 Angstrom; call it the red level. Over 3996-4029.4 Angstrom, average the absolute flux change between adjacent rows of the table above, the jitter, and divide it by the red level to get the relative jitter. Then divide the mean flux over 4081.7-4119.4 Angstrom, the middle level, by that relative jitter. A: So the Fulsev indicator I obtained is 486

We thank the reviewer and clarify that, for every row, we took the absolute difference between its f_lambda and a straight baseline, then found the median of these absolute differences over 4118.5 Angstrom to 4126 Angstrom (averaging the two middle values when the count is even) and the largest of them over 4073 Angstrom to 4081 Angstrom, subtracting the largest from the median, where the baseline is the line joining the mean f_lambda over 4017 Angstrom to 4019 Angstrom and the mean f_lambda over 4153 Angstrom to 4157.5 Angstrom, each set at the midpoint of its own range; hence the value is -1.0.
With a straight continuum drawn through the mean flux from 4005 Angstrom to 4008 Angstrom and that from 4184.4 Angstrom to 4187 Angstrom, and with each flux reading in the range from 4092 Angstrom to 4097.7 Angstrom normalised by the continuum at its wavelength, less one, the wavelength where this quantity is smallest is 4097.20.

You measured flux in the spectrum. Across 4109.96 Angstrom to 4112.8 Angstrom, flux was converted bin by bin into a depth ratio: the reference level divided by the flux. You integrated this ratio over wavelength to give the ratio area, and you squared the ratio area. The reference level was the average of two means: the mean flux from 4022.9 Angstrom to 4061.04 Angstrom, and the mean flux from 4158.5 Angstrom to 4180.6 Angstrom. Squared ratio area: 7.58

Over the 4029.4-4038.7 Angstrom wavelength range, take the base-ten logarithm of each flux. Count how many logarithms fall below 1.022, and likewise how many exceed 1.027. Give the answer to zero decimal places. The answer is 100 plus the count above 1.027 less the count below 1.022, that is 106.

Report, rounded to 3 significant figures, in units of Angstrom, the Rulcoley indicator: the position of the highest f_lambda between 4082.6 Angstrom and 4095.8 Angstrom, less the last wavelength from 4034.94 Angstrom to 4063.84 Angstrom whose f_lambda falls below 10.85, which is 29.1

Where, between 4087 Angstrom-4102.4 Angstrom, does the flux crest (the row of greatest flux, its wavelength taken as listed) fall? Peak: 4092.48 Angstrom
